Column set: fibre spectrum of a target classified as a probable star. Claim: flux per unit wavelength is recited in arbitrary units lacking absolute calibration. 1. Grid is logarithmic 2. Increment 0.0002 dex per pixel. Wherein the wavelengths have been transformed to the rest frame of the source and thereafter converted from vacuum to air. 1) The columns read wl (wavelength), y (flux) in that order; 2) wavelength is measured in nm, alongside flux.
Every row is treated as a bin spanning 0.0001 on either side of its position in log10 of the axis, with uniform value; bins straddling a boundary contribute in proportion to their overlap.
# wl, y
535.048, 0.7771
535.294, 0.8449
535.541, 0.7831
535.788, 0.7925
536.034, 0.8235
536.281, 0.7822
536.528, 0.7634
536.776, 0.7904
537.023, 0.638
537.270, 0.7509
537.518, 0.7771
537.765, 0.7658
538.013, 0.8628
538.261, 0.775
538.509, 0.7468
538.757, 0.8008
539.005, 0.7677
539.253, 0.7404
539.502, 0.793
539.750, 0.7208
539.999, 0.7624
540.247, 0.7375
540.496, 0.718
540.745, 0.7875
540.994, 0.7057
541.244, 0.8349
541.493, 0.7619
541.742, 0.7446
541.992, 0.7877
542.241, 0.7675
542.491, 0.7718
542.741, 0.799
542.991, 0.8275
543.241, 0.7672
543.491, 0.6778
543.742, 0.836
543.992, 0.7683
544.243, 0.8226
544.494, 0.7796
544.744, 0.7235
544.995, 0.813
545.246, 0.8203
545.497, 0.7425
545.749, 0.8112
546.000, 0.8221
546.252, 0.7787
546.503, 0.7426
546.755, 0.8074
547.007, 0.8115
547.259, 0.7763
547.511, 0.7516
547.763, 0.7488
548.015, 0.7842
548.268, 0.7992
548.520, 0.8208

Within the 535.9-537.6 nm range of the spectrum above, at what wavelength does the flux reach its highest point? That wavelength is 536.034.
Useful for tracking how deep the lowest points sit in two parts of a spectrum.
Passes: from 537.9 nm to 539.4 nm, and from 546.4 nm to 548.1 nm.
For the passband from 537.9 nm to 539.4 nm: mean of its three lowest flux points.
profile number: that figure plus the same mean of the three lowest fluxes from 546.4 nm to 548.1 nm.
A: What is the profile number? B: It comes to 1.499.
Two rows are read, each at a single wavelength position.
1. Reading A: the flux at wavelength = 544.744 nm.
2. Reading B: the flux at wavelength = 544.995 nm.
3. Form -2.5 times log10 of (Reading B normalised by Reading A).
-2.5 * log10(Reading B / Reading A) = -0.13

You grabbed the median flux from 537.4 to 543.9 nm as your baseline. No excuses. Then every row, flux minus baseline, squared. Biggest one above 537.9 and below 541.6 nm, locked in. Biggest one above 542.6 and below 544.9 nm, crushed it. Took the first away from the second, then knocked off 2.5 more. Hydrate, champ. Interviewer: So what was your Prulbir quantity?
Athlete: -2.50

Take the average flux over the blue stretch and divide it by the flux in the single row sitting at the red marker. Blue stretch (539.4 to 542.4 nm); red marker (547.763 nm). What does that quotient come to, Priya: 1.02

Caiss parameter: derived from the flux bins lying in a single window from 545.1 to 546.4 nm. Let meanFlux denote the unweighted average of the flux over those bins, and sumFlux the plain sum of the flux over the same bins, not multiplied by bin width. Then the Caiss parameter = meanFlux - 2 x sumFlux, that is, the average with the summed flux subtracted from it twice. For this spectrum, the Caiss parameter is -7.2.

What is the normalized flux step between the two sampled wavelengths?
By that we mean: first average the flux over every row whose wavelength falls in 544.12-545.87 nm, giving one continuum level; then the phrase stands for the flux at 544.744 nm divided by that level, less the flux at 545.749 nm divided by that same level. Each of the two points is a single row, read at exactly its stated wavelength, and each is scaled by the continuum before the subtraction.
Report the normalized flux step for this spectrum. -0.111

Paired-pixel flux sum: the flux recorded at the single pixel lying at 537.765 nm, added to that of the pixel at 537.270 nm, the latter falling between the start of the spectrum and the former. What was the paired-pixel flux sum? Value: 1.517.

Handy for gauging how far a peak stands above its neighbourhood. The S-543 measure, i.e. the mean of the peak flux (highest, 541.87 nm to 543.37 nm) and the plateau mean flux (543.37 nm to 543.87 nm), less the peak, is -0.035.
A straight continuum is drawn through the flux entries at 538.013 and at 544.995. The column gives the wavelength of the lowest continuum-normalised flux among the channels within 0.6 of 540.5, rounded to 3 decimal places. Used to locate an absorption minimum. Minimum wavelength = 540.994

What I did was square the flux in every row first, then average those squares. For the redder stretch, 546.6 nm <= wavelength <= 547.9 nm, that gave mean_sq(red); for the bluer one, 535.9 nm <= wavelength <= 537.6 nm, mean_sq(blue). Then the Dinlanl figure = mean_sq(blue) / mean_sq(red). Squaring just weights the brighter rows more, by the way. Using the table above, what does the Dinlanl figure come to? 0.96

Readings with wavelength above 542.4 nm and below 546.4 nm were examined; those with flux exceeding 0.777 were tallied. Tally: 10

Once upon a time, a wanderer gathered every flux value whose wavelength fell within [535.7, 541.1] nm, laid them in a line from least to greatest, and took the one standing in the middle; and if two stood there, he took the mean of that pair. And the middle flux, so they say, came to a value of 0.767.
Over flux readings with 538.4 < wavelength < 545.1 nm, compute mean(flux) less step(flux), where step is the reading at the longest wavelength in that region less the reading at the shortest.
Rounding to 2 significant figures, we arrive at 0.70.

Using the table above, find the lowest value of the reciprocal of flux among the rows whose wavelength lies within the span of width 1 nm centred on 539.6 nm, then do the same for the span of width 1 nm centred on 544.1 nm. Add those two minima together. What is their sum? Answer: 2.46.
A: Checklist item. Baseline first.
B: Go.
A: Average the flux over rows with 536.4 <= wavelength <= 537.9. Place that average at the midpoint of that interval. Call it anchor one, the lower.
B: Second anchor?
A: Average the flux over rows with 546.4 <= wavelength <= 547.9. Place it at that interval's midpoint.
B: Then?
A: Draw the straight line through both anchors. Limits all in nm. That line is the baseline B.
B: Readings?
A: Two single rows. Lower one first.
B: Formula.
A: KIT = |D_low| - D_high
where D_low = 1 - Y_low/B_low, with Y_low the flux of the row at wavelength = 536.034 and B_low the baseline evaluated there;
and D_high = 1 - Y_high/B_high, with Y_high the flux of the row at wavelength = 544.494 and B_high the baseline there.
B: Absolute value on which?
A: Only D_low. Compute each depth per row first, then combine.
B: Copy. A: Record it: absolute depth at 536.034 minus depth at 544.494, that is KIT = 0.12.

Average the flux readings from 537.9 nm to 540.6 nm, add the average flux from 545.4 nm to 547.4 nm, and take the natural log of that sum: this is 0.440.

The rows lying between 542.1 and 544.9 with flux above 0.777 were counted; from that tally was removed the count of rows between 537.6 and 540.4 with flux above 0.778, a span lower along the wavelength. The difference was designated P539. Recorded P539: 2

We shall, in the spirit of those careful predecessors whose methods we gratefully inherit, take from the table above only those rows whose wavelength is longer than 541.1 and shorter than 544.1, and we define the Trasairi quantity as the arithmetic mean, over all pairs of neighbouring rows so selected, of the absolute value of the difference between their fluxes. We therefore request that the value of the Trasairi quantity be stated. 0.0536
